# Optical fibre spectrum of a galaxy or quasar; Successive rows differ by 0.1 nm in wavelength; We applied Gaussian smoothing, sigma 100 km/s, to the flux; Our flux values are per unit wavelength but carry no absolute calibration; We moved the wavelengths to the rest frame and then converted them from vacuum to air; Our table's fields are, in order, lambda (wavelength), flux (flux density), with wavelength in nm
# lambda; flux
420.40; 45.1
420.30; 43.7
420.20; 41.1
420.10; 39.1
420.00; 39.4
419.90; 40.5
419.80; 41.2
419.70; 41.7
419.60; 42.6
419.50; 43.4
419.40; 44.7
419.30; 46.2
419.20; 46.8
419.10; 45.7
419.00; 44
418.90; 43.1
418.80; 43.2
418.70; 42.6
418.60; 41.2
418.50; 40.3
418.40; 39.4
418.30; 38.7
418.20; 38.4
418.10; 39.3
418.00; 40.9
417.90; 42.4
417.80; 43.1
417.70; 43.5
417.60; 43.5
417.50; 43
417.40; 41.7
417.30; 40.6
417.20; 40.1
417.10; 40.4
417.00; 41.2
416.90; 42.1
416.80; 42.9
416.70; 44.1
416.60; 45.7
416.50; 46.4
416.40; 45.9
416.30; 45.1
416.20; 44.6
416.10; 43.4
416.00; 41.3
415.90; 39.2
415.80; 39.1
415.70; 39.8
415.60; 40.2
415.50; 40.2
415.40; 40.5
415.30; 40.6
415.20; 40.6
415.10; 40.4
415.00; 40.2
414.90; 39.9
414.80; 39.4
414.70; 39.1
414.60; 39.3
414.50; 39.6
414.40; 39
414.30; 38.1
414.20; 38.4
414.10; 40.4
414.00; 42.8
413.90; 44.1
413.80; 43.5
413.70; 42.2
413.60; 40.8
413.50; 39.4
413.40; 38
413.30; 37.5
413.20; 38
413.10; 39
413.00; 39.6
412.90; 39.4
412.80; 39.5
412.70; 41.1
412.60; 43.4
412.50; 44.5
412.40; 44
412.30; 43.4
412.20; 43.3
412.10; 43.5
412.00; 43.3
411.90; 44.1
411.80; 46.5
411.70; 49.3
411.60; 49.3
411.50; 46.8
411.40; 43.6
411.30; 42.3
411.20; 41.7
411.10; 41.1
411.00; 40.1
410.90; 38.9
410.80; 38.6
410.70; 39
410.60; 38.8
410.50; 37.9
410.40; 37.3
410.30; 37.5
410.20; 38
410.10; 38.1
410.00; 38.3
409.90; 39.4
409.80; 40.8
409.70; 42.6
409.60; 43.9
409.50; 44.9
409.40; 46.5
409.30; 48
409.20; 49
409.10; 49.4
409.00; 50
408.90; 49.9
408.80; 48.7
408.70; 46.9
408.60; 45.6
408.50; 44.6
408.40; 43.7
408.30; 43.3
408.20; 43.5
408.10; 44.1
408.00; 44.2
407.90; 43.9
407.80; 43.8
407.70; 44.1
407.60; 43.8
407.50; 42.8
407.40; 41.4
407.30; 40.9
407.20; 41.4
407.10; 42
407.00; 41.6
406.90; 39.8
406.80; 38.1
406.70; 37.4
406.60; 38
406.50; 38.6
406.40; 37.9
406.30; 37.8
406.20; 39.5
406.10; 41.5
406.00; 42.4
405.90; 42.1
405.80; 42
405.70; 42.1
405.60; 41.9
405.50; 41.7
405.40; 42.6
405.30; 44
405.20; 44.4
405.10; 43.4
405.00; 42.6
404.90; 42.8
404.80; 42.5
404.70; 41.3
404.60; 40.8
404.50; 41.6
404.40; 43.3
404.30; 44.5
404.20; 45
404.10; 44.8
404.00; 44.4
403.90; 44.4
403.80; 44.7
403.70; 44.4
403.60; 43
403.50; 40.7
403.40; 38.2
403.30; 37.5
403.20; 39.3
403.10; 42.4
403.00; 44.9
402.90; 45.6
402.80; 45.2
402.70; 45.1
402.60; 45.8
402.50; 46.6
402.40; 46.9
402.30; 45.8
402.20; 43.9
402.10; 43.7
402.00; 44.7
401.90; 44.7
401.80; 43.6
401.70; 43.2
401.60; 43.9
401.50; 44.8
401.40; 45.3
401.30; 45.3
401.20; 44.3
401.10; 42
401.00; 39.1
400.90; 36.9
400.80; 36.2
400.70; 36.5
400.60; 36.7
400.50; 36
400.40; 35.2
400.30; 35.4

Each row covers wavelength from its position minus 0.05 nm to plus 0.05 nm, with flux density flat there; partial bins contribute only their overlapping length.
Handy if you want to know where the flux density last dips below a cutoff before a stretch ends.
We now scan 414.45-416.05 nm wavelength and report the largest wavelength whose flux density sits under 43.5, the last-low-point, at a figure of 416.00 nm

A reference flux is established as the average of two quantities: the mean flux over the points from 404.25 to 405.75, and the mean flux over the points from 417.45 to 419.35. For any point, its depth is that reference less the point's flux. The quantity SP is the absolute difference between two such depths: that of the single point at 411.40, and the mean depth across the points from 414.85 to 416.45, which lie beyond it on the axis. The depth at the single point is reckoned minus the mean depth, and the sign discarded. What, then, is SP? 2.29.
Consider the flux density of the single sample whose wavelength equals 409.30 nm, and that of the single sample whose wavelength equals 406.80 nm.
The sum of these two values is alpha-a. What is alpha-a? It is 86.1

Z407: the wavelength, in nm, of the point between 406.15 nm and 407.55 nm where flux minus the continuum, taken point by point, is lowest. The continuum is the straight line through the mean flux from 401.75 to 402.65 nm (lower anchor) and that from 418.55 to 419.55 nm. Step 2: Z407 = 406.70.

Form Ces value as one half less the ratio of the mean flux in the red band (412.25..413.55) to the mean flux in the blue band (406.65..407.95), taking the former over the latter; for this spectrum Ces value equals -0.474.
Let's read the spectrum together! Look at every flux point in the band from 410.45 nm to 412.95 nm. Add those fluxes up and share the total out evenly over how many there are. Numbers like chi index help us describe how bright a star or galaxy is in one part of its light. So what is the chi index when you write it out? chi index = 42.5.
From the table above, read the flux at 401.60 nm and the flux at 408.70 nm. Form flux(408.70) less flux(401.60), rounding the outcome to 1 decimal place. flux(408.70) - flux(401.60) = 3.0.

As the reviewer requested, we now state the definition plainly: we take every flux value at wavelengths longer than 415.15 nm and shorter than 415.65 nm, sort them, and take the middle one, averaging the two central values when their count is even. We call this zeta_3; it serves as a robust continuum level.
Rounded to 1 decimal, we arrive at 40.5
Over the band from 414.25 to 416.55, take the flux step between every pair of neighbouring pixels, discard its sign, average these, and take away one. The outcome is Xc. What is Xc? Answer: -0.44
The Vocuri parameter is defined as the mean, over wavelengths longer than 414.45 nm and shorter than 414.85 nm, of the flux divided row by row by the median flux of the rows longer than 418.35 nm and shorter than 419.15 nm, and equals 0.92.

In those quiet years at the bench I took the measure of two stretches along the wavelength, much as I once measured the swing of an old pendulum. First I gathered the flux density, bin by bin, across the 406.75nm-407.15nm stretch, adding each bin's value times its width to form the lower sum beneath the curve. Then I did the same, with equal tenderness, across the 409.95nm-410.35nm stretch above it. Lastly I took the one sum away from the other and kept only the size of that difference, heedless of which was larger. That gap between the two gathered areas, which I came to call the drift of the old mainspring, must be 1.0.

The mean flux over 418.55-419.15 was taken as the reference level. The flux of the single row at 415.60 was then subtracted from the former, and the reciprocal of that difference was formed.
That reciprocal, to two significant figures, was 0.32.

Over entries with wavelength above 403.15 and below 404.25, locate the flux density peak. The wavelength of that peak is 404.20 nm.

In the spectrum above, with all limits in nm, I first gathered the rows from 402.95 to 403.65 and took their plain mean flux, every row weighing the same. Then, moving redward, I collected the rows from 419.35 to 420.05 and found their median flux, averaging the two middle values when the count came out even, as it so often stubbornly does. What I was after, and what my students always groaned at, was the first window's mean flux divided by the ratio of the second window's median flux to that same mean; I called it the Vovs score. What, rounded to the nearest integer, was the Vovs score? 40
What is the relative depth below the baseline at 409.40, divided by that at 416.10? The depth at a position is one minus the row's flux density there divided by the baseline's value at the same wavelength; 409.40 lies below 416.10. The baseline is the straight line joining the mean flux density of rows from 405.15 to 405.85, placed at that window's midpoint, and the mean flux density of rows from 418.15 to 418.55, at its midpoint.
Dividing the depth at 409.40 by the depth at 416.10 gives 1.3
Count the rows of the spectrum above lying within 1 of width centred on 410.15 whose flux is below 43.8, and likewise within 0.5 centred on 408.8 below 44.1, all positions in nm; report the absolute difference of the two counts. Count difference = 10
